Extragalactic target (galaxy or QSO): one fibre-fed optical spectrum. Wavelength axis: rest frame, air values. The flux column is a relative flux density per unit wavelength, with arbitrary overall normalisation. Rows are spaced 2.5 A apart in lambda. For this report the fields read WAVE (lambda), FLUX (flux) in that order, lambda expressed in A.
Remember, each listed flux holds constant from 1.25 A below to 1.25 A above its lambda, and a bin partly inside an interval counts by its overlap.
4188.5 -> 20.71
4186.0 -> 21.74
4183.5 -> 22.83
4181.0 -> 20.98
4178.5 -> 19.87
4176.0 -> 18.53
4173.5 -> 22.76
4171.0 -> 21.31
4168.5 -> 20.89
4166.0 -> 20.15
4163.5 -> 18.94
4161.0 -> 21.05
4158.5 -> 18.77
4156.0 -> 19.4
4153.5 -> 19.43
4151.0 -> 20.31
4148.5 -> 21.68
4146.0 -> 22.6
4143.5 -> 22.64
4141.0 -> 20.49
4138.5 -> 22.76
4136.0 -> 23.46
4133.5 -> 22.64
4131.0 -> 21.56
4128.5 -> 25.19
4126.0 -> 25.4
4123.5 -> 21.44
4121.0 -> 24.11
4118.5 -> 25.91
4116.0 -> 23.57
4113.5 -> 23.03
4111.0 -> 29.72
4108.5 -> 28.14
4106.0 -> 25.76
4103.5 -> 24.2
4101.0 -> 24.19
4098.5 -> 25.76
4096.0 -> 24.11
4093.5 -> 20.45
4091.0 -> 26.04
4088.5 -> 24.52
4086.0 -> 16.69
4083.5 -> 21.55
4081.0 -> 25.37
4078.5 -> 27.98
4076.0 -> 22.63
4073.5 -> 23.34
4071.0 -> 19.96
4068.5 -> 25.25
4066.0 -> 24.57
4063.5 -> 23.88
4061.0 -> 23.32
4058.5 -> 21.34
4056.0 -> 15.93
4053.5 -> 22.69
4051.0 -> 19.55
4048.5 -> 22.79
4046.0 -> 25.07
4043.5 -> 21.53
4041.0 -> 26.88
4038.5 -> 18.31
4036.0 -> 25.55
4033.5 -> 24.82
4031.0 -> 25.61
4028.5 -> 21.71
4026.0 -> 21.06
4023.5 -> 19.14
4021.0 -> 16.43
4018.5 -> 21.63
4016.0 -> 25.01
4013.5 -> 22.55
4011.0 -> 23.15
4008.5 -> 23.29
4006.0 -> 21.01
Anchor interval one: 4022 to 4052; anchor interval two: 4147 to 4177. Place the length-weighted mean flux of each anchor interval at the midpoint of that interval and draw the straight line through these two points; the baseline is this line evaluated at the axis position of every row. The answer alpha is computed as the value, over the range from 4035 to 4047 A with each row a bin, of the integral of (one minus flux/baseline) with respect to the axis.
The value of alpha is -0.4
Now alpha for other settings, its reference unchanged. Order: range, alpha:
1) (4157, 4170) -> 0.2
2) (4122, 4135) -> -1.5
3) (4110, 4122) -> -2.3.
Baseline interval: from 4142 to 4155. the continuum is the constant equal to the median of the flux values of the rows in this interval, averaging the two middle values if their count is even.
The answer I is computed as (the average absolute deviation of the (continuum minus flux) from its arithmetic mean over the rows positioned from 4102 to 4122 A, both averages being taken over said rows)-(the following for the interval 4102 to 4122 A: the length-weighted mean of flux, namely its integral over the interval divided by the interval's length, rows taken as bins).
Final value -24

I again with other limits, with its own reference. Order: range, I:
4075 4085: -22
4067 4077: -21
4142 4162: -19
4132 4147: -22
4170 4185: -20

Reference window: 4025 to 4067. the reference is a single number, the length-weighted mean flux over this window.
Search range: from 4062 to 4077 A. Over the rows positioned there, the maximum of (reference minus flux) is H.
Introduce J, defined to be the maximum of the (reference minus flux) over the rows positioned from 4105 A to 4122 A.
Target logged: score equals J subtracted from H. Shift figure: 3.1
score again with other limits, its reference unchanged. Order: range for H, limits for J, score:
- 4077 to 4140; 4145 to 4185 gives 1.8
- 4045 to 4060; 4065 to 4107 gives 0.8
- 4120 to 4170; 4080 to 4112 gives -2.1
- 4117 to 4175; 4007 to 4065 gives -2.8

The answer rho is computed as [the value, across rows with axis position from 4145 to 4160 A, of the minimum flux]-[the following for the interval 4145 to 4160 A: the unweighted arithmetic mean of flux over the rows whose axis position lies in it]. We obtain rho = -1.6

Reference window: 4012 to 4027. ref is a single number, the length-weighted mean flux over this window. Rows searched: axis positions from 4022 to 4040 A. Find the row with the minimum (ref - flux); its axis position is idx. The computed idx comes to 4031.0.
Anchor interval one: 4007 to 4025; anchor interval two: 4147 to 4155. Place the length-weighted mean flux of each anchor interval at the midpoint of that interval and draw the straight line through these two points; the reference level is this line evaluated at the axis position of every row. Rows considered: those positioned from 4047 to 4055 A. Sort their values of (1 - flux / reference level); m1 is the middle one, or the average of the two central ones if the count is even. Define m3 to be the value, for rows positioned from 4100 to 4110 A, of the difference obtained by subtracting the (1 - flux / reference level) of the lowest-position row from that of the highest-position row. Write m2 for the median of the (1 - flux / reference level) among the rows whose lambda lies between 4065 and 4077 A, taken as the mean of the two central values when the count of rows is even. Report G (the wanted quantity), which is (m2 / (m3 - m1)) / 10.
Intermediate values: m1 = -0.07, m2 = -0.10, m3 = -0.19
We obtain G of 0.08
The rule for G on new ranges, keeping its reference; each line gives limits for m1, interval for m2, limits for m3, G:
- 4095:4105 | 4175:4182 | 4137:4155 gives 0.01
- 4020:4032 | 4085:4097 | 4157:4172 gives 0.10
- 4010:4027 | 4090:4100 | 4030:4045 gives -0.10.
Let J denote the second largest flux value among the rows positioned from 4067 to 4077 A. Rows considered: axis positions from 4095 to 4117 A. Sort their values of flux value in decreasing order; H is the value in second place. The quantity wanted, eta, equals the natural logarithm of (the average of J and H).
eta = 3.25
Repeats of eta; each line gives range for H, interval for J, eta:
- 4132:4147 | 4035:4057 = 3.18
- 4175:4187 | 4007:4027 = 3.11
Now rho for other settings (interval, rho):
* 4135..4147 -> -1.9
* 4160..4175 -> -1.9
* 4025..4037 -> -2.7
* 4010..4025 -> -4.9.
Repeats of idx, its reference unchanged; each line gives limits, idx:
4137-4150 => 4138.5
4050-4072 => 4068.5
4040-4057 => 4041.0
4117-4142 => 4118.5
